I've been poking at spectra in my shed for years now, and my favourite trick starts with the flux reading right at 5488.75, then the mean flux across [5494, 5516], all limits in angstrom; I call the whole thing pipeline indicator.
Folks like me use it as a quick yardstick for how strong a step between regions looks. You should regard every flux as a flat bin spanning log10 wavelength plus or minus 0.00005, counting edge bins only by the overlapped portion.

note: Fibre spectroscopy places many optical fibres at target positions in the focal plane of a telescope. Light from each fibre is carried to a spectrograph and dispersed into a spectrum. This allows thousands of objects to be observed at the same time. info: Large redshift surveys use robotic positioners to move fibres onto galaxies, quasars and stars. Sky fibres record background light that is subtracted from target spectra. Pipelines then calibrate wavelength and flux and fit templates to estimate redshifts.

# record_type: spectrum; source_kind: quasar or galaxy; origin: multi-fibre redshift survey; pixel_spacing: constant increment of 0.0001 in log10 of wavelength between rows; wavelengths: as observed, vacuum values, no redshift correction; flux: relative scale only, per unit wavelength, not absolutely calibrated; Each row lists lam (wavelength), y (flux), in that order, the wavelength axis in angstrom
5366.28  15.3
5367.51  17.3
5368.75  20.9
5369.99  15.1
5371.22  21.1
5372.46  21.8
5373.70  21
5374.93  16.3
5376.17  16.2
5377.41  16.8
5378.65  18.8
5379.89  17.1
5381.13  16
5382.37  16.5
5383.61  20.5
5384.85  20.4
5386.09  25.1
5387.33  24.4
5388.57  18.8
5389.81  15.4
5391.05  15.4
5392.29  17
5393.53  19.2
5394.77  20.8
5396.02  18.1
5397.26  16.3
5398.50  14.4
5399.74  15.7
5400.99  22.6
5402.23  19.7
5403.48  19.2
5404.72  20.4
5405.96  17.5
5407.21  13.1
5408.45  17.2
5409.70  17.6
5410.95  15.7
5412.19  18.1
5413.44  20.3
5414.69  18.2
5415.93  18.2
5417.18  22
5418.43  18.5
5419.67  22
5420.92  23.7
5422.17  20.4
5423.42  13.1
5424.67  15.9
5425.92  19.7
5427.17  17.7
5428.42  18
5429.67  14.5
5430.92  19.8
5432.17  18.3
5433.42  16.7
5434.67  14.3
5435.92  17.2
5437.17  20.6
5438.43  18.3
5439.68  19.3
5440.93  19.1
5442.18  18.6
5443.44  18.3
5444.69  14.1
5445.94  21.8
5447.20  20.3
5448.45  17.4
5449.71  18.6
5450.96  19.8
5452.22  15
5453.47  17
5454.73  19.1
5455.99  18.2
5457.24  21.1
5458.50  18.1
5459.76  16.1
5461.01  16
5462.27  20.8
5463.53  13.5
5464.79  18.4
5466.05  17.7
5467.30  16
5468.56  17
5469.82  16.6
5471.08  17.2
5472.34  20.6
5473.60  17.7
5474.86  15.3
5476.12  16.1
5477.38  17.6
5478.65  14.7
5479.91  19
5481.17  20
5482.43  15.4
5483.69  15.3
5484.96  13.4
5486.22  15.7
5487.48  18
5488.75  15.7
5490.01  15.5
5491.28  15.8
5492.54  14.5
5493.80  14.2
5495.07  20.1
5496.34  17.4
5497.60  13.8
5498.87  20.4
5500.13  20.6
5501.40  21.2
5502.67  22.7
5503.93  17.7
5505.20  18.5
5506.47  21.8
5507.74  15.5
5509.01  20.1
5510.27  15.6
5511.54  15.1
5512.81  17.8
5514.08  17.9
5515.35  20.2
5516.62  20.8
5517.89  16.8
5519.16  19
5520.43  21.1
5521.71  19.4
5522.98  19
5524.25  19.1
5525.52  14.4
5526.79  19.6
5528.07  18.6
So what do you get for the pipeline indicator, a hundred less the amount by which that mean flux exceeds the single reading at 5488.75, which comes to 97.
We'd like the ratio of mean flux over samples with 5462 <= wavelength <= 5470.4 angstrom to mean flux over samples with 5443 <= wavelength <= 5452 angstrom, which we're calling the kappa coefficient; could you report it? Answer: 0.92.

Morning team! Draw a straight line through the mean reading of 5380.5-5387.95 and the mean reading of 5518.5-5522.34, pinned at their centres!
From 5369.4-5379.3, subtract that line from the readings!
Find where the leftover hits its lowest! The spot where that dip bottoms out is 5369.99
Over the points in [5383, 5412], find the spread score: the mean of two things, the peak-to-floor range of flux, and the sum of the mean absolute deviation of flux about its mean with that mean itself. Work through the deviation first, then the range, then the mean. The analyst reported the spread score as 16.4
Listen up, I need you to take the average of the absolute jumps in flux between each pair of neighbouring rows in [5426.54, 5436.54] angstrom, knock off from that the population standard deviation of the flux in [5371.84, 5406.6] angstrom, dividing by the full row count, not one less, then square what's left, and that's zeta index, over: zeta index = 0.05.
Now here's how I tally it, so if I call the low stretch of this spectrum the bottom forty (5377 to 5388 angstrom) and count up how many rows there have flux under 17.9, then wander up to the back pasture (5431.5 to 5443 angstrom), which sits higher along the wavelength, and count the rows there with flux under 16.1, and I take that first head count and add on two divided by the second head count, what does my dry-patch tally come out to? 6.0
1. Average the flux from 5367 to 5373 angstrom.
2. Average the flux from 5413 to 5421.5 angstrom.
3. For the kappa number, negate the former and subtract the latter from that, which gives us -40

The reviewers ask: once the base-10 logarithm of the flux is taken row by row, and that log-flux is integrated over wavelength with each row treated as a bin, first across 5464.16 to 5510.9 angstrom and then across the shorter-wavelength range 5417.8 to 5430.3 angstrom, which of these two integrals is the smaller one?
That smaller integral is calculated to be 16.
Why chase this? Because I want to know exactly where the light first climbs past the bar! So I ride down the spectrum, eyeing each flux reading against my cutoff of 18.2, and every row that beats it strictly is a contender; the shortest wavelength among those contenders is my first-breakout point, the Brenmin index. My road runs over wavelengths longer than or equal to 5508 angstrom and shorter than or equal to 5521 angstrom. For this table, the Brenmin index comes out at 5509.01 angstrom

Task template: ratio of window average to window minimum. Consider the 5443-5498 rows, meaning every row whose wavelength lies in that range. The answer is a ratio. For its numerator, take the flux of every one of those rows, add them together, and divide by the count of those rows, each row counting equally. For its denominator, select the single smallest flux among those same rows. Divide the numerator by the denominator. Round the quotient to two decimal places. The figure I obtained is 1.28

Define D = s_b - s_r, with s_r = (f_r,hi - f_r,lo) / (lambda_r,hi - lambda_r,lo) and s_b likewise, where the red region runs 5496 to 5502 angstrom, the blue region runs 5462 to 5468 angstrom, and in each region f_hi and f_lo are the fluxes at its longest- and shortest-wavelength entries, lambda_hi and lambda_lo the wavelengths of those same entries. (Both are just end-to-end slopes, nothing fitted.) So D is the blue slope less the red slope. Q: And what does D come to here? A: -1.7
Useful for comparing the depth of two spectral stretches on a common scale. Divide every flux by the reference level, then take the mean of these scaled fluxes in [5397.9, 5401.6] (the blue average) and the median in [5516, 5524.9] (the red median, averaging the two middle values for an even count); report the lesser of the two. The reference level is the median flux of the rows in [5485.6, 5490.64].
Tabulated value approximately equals 1.12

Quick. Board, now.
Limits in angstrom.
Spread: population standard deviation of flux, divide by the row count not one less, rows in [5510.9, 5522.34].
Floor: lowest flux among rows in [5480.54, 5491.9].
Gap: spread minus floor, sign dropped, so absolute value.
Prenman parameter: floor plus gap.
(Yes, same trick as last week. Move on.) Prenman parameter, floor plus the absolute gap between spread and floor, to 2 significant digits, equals 25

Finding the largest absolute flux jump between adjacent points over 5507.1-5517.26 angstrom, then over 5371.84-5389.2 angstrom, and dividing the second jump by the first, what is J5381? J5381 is 1.22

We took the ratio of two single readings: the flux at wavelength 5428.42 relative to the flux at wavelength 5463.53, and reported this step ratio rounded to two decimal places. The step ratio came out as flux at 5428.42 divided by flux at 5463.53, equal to 1.33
